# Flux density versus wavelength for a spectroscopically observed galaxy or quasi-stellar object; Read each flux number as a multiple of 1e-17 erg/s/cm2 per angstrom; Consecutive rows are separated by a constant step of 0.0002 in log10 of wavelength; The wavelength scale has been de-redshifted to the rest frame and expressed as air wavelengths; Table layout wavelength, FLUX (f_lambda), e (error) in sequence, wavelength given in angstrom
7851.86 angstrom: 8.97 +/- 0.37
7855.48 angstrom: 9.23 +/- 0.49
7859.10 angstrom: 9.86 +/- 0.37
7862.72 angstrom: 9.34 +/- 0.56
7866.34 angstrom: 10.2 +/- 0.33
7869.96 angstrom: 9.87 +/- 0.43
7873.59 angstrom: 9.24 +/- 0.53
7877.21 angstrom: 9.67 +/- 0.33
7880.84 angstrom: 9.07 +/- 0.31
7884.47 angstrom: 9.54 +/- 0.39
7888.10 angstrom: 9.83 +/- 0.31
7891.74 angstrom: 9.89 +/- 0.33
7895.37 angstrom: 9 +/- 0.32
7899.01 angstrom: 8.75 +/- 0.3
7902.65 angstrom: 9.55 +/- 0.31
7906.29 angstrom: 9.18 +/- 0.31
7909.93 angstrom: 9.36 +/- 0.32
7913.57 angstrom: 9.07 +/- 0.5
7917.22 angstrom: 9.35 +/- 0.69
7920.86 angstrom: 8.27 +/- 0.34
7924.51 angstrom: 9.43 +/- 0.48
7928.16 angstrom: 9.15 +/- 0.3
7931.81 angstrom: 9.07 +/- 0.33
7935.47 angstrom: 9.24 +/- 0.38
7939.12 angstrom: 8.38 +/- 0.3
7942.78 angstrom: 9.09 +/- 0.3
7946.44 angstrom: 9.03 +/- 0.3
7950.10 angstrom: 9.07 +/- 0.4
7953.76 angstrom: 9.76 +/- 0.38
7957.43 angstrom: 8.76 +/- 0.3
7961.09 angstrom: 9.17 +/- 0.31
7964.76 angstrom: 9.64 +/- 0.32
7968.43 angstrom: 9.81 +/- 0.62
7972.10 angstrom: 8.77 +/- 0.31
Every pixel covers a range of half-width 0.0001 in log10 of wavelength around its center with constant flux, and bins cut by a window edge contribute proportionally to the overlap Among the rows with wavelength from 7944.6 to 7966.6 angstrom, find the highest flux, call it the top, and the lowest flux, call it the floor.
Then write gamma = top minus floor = 1.00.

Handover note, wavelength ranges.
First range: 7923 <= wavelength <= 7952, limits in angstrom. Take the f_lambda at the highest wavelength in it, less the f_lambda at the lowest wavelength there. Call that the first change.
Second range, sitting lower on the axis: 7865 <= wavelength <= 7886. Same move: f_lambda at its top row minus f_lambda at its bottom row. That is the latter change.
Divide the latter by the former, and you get 1.8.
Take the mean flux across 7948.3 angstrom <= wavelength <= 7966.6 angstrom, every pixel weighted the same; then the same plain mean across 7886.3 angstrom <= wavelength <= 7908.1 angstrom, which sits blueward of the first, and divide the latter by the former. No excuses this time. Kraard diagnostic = 1.01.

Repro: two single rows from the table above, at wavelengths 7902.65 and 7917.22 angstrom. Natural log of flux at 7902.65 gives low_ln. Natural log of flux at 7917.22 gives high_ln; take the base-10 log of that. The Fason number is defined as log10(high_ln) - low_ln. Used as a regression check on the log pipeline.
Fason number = -1.91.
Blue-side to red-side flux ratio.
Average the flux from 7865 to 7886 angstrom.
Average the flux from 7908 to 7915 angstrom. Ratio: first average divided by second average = 1.04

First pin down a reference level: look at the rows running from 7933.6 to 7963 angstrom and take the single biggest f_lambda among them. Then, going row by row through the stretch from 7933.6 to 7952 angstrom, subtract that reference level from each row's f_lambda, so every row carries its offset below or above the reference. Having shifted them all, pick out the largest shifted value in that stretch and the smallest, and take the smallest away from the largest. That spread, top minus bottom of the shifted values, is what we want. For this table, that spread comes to 0.86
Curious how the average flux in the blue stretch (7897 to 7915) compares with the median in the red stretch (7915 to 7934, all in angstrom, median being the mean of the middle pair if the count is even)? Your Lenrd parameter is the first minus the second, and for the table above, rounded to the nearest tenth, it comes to 0.0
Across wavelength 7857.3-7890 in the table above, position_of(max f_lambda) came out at 7866.34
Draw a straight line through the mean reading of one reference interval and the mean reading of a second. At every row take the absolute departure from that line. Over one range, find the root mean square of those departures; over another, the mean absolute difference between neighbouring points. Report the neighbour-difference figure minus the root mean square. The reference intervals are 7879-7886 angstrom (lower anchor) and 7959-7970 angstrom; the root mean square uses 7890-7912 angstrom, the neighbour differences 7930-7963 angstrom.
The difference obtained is 0.0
